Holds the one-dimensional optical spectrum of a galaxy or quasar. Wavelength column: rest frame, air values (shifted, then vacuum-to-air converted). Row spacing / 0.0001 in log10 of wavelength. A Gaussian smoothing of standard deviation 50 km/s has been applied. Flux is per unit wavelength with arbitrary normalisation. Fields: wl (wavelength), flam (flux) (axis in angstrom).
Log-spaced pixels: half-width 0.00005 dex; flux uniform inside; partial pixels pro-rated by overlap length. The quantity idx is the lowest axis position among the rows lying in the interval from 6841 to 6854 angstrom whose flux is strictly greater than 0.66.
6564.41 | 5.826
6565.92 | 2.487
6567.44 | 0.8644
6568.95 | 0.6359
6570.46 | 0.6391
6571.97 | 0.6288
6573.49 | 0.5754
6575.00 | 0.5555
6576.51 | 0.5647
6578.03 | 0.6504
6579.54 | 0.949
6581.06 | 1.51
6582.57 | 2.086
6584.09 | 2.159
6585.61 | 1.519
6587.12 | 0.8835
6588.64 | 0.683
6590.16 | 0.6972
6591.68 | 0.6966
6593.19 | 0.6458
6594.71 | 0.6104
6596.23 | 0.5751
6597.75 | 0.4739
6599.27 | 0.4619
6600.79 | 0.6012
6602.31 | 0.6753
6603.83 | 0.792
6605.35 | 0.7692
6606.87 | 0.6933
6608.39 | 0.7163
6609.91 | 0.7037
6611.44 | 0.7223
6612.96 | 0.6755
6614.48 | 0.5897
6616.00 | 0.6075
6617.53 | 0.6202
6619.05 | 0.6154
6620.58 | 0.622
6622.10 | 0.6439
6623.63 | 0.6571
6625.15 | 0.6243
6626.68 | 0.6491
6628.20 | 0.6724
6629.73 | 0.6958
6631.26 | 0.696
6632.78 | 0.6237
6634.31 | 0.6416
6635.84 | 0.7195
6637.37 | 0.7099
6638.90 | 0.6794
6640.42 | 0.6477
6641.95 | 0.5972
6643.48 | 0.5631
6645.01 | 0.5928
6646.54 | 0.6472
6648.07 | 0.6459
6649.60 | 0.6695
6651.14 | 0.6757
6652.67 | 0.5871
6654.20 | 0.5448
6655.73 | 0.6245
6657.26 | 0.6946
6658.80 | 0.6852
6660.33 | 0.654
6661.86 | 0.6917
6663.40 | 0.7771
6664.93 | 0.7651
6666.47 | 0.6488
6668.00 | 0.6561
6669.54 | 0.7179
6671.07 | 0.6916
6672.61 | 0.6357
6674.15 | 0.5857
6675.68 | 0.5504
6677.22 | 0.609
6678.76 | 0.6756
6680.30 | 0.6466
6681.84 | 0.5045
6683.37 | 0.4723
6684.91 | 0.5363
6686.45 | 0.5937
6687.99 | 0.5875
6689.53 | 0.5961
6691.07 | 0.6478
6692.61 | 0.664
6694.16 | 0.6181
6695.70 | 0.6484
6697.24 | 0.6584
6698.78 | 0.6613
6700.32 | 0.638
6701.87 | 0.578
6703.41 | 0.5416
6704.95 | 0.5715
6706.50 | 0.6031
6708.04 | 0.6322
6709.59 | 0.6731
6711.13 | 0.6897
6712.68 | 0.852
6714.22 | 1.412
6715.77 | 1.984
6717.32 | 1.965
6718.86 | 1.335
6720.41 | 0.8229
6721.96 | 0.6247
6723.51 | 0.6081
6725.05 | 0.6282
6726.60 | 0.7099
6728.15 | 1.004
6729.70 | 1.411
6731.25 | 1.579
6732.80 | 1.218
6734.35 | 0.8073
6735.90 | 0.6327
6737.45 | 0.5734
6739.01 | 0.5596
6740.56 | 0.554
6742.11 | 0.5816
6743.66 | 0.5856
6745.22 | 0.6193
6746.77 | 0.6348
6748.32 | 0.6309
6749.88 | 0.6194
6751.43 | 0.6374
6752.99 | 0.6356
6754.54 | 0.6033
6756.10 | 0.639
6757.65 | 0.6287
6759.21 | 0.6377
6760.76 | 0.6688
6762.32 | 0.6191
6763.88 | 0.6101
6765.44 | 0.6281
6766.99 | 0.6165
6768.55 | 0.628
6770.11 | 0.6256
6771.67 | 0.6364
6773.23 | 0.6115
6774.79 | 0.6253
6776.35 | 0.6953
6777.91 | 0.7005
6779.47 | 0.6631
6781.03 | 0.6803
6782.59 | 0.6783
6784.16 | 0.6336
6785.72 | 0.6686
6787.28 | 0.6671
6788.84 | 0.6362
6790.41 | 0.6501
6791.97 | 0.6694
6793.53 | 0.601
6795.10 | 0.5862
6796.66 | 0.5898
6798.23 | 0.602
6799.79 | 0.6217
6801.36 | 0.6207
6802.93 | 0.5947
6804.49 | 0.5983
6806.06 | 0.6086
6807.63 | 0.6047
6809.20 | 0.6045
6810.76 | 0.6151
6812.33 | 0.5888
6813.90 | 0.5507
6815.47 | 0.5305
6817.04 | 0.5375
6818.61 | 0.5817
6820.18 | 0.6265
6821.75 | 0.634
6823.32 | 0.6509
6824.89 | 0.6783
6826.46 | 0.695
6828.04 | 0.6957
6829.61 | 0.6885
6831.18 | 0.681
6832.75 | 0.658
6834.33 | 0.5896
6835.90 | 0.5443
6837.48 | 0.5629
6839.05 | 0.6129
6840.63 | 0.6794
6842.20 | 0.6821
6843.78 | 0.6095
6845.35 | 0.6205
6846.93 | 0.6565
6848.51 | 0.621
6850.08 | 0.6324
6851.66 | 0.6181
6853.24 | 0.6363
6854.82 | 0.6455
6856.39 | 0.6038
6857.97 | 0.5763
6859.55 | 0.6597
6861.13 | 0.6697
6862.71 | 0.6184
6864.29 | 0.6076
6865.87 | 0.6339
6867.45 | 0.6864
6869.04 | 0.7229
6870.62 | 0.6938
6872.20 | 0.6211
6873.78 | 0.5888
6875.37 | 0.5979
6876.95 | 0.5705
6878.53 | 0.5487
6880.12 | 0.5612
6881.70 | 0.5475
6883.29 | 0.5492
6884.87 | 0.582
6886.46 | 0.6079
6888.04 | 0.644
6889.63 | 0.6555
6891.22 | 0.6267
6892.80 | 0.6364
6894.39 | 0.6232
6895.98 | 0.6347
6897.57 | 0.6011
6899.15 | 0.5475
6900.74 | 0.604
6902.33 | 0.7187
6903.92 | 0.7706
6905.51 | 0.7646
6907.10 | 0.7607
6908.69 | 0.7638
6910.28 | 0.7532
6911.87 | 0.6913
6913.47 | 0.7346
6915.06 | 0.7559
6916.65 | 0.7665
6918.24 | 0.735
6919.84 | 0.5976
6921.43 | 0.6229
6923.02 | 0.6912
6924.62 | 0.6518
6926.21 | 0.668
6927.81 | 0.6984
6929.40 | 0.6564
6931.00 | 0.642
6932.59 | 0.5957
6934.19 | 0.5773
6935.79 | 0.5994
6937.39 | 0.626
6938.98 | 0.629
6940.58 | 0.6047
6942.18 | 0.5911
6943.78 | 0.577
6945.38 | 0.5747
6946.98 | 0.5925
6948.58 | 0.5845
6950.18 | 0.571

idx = 6842.20 angstrom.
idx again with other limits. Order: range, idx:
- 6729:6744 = 6729.70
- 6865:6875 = 6867.45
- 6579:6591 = 6579.54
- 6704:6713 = 6709.59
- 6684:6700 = 6692.61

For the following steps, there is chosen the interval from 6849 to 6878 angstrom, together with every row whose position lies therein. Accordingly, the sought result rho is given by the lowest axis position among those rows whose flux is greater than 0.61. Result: 6850.08 angstrom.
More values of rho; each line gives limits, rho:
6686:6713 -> 6691.07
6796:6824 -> 6799.79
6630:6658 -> 6631.26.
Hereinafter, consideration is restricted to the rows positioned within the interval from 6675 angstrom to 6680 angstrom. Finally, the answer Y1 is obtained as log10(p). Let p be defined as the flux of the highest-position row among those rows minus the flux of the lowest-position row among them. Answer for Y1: -0.9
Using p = 0.13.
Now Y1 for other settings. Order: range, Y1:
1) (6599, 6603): -0.7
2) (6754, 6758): -1.6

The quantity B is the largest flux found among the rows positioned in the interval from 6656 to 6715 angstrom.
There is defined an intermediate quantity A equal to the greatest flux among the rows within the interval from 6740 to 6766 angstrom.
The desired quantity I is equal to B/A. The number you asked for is 2.11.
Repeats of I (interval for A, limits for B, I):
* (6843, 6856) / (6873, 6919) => 1.17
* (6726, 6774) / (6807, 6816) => 0.39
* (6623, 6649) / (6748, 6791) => 0.97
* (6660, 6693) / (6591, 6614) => 1.02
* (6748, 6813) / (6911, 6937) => 1.09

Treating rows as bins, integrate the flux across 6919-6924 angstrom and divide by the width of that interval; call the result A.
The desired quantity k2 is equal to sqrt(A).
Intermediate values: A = 0.64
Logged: 0.80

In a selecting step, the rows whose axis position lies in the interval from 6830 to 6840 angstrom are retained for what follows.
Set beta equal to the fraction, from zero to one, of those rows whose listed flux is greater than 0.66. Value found 0.17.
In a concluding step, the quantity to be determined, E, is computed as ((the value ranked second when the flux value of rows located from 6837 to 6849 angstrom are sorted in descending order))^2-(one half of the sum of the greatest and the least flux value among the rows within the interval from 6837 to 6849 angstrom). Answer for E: -0.16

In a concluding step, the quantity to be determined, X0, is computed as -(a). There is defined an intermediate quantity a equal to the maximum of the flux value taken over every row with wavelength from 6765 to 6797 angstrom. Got -0.70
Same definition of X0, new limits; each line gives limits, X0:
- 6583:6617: -2.16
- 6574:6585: -2.16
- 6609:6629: -0.72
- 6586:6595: -0.88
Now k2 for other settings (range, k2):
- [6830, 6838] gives 0.78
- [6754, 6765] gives 0.79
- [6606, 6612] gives 0.84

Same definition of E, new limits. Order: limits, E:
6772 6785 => -0.17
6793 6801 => -0.24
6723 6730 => 0.00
